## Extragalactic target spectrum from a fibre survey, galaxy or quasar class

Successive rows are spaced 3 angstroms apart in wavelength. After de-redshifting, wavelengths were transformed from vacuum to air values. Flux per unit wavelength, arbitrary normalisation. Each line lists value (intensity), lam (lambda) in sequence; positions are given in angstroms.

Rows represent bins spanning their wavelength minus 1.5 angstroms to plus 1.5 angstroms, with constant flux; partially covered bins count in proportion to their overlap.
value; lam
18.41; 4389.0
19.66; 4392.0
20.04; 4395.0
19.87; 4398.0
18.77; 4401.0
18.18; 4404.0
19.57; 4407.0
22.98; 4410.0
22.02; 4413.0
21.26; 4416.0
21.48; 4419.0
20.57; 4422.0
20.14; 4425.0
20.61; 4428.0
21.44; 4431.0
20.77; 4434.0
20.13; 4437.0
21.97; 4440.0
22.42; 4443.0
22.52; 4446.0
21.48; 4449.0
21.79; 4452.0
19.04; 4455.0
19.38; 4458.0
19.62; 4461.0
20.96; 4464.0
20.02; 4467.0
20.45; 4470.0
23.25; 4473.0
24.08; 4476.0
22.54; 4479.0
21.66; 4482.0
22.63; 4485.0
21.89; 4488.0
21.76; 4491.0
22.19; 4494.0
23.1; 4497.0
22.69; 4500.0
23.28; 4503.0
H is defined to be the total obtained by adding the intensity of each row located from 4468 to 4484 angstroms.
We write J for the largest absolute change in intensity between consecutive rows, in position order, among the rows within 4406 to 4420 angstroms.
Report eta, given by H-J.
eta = 109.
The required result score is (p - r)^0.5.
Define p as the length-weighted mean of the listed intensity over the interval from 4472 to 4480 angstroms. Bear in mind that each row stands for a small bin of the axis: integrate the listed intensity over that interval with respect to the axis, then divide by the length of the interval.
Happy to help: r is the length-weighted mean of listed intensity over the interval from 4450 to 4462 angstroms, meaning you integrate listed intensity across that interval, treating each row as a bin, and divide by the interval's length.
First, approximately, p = 23.3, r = 20.0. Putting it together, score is 1.8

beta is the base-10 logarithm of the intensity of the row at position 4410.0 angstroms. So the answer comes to 1.36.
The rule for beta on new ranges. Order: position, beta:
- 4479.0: 1.35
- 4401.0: 1.27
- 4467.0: 1.30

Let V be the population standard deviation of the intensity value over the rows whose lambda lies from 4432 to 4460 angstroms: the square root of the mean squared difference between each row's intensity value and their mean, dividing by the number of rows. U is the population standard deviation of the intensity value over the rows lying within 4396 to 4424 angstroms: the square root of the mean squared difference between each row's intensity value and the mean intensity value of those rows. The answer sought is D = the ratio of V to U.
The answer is 0.83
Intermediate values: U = 1.48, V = 1.22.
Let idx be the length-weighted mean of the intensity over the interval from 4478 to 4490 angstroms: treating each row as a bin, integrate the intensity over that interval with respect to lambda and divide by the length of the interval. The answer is 22.1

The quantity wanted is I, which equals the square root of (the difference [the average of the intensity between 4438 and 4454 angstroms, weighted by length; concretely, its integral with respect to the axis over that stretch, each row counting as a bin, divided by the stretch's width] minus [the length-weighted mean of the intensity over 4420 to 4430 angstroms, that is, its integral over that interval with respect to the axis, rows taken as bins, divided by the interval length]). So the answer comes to 1.2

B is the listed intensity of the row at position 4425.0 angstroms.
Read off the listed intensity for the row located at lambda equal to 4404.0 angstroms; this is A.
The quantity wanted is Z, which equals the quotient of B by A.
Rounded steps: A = 18.18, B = 20.14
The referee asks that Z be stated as 1.11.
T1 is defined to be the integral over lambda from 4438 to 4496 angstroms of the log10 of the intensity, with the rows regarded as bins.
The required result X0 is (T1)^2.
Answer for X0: 5976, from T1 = 77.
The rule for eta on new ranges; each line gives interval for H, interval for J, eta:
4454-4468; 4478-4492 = 98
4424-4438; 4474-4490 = 102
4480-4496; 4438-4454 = 109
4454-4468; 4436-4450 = 97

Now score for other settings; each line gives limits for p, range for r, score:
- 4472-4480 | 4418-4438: 1.6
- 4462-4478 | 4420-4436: 1.0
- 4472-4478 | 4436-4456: 1.5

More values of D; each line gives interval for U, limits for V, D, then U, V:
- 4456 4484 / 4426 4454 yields 0.49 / 1.57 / 0.77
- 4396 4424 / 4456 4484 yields 1.06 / 1.48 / 1.57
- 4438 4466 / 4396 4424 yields 1.16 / 1.27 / 1.48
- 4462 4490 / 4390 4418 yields 1.16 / 1.25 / 1.46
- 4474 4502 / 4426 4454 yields 1.08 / 0.72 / 0.77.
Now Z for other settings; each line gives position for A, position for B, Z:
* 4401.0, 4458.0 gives 1.03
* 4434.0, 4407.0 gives 0.94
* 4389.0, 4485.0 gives 1.23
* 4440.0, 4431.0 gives 0.98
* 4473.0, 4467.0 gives 0.86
